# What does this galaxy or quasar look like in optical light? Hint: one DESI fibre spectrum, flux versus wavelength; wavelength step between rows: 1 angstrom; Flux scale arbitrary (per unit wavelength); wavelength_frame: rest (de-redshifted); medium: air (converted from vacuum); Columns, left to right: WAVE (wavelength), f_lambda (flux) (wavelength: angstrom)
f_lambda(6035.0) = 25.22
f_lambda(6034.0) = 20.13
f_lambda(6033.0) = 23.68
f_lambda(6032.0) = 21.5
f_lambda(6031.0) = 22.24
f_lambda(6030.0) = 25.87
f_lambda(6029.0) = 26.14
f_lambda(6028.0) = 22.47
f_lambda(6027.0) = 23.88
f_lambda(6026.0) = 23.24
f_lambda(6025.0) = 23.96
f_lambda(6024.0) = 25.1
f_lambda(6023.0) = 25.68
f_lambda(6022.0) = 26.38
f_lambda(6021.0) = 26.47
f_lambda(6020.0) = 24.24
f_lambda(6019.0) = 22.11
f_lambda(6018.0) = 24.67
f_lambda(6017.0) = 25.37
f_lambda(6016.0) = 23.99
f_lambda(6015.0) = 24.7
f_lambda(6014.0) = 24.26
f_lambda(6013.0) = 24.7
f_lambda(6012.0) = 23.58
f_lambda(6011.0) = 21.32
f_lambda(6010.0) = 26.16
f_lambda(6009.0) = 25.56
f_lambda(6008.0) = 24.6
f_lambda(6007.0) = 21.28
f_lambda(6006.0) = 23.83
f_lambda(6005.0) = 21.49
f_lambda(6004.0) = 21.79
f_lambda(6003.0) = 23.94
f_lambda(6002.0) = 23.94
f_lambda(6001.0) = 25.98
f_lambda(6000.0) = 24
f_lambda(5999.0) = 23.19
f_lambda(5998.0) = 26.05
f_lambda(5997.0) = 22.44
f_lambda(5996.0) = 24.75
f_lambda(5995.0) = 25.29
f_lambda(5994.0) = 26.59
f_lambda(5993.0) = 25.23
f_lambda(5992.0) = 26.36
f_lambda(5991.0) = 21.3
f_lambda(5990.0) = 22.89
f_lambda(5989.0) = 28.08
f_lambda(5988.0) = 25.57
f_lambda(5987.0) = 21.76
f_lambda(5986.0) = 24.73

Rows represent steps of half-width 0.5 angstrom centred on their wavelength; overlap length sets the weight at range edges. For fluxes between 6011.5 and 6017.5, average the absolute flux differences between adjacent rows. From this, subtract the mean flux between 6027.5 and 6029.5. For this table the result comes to -23.5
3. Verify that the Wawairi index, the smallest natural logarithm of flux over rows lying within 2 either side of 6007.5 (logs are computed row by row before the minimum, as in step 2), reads 3.06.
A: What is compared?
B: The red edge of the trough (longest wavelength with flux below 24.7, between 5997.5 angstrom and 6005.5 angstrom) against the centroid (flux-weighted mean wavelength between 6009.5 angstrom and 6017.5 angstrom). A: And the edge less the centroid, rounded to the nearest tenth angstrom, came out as -8.5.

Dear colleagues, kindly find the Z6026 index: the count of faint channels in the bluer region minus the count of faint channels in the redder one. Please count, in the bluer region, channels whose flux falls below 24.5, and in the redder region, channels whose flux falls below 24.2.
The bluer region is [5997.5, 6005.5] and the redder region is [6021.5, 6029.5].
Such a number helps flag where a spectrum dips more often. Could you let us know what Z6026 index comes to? 2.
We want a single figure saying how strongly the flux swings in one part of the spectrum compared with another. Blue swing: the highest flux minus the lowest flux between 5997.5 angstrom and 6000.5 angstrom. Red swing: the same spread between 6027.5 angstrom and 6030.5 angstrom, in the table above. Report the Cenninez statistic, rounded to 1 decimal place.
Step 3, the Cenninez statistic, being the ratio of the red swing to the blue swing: 1.3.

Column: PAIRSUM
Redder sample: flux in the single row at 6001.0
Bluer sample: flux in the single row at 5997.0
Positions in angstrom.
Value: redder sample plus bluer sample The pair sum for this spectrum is 48.4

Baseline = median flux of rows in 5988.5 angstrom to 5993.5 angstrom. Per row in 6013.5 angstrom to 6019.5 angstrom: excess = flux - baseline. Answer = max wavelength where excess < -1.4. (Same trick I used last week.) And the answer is 6019.0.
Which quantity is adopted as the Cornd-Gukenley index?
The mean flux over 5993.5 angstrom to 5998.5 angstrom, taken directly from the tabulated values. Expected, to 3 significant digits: 25.0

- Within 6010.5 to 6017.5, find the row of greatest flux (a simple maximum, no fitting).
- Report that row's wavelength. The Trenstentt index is 6017.0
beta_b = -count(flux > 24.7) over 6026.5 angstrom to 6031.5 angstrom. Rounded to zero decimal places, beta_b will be -2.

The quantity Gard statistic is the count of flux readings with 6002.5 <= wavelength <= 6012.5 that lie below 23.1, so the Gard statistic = 4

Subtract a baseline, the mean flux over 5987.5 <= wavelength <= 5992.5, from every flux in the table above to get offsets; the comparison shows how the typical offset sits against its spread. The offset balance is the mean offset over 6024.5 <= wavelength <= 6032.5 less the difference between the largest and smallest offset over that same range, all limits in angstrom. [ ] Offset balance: -5.8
